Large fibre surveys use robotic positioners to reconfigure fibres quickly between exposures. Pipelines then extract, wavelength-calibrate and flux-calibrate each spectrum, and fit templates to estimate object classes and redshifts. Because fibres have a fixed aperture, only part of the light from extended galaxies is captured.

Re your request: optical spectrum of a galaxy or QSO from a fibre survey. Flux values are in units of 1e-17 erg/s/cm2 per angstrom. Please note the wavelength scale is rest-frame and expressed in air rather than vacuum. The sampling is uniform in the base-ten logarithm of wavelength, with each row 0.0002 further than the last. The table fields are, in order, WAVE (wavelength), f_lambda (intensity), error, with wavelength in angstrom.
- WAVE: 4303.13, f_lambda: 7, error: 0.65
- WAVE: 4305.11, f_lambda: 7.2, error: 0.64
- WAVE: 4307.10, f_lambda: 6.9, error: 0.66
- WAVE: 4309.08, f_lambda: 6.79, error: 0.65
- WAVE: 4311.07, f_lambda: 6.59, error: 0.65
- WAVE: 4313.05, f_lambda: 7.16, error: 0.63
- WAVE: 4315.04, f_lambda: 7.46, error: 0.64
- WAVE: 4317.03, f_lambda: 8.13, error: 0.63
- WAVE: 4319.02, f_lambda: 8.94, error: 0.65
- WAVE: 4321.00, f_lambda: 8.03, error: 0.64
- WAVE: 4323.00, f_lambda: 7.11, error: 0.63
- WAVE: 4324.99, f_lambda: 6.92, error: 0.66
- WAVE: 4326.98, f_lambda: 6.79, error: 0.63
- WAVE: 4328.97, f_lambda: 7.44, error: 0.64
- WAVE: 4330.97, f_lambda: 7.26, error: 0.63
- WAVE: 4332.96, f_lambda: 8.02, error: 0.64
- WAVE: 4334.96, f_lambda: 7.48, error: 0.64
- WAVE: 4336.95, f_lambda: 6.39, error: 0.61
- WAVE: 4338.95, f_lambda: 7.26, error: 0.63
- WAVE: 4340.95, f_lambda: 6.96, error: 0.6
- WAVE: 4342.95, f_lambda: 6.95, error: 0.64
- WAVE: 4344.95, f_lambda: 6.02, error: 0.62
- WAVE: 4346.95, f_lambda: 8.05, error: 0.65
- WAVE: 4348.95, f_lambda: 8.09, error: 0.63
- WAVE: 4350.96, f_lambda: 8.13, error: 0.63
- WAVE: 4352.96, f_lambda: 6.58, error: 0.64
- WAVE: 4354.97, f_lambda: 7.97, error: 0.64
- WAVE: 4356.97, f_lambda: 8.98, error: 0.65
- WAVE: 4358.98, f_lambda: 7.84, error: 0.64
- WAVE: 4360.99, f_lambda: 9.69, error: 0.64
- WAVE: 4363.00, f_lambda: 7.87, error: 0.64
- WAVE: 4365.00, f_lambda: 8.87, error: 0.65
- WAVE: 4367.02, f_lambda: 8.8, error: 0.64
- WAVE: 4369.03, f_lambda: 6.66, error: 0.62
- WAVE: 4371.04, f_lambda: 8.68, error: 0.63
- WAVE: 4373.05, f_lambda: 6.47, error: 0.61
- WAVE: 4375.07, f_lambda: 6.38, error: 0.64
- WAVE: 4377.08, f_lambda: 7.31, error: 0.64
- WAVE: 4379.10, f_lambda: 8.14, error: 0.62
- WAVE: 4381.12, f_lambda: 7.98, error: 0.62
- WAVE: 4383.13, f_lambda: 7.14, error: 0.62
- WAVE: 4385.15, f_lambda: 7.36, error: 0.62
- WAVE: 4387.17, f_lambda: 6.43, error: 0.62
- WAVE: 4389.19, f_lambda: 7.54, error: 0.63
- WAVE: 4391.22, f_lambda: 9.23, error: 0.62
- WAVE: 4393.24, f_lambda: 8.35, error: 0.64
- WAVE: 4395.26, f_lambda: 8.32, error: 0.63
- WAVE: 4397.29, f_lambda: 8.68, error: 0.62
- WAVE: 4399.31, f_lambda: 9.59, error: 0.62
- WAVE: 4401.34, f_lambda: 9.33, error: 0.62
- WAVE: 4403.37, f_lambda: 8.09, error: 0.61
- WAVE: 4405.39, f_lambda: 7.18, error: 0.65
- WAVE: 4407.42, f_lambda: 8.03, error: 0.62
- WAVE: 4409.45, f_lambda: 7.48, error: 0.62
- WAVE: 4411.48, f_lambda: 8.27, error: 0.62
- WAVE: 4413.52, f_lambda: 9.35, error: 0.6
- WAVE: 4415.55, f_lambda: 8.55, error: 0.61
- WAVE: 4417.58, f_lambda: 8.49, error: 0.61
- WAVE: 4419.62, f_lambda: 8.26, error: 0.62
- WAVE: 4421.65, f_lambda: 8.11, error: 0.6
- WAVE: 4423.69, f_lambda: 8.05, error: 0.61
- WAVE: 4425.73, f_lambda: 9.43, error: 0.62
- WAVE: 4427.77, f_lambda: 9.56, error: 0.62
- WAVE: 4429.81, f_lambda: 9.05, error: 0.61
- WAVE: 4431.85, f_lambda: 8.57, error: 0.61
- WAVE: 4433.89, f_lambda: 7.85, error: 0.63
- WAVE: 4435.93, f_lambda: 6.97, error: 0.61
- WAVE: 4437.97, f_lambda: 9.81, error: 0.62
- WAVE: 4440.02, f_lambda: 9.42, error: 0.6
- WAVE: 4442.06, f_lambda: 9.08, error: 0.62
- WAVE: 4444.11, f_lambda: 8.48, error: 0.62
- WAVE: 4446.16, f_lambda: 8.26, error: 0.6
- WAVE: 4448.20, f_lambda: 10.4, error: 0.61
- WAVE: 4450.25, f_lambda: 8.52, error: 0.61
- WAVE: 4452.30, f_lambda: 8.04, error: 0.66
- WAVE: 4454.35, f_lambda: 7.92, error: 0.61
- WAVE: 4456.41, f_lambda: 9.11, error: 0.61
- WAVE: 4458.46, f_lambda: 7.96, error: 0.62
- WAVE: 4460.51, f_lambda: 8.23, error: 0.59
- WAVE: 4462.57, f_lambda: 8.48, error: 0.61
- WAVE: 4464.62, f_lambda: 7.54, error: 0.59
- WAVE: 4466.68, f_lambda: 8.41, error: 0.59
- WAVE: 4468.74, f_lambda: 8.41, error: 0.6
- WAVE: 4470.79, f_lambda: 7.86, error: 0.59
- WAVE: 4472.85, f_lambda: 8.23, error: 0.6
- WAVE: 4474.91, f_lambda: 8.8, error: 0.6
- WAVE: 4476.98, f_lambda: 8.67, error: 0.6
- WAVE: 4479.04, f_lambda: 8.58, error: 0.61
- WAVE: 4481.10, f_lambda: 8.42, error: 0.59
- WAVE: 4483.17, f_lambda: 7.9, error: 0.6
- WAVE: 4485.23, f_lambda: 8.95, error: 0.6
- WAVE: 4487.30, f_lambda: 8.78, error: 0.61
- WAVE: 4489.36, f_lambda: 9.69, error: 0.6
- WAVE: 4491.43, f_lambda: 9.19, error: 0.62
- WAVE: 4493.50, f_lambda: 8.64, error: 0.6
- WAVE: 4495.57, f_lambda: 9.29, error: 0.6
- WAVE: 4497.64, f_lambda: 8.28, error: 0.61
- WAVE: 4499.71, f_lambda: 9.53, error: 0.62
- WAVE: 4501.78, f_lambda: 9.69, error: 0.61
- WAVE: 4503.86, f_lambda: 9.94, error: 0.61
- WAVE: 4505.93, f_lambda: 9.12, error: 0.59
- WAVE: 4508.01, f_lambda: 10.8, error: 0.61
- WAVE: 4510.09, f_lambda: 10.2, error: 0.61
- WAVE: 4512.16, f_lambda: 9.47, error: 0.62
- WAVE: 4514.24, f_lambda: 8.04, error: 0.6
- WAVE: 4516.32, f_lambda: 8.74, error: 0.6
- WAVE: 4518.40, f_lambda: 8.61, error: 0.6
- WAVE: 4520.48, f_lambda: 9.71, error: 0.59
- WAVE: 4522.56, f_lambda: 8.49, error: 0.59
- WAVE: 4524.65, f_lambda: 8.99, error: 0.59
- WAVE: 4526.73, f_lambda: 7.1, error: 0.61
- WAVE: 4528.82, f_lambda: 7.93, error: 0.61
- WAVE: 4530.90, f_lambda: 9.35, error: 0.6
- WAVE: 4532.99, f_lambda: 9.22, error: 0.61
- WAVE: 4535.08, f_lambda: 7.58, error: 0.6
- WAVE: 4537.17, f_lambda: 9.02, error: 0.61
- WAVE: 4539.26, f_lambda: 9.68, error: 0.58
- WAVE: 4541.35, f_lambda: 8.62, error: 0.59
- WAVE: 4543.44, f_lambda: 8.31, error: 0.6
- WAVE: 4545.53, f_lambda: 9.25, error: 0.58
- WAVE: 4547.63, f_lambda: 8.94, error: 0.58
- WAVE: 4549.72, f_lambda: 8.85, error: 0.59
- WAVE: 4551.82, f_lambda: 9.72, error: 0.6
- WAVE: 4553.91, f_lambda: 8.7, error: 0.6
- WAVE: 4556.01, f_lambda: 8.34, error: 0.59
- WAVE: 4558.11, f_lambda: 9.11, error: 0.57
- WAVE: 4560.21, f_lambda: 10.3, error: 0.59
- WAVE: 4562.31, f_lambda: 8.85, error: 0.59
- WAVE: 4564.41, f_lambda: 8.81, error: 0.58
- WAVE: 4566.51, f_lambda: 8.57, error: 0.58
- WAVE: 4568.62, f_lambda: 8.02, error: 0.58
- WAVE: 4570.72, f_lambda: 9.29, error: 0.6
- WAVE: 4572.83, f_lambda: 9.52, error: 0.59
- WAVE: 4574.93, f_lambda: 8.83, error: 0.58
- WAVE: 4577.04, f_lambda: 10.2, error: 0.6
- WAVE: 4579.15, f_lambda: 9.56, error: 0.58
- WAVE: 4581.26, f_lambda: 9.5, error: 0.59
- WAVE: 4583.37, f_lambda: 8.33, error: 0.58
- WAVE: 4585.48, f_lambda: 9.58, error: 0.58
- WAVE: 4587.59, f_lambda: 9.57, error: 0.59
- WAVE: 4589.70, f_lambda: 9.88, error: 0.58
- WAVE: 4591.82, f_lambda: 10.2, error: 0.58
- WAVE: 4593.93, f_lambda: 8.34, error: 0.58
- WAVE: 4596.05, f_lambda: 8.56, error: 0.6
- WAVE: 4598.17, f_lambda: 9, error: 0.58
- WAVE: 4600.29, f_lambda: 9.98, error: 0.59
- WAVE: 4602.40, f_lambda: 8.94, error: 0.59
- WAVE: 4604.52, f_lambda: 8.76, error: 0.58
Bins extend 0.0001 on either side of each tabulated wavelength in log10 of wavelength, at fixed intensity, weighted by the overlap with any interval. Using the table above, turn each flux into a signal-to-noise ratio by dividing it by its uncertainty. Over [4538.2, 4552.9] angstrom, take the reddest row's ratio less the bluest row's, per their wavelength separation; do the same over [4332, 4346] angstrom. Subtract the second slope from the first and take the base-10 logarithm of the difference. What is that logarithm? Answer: -0.71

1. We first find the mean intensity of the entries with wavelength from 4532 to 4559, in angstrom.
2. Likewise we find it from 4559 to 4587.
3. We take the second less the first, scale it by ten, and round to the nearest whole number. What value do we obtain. 3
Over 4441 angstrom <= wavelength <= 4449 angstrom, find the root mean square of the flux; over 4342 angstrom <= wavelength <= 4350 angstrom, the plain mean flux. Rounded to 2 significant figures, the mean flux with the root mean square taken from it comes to -1.8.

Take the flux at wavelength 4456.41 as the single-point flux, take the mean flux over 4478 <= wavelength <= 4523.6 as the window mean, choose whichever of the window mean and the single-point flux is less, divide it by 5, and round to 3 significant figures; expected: 1.82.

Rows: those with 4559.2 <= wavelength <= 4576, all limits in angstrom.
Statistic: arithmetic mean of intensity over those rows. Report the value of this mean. 9.0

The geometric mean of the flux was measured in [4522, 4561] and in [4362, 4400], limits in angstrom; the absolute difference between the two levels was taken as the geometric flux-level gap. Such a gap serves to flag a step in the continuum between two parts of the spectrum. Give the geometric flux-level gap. 0.96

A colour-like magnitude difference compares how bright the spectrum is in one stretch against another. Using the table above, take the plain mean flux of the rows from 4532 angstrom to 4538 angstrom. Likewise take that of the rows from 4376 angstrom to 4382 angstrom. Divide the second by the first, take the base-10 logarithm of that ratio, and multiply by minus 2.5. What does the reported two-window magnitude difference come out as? 0.11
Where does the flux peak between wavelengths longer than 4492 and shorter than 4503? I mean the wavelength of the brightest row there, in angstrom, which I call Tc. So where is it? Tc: 4501.78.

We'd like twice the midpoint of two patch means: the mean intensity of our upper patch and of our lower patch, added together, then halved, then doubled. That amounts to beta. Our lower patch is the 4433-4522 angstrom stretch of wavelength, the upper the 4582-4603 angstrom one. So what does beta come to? 18.0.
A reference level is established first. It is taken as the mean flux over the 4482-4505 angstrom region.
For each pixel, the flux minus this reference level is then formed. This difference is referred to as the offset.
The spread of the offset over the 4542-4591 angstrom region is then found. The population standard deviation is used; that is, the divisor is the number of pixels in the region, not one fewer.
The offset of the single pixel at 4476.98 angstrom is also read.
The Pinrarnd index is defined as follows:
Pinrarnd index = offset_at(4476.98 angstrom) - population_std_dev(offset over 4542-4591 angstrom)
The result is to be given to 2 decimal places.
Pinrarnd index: -1.01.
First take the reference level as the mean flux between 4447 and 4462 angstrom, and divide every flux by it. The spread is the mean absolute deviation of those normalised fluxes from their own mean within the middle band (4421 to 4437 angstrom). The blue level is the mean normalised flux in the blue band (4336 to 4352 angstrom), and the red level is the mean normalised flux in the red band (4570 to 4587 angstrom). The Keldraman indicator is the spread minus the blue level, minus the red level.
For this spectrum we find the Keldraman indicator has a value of -1.85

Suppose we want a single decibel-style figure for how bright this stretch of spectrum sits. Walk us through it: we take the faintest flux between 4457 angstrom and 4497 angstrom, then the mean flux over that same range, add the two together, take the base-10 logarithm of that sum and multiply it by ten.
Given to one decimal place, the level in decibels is 12.1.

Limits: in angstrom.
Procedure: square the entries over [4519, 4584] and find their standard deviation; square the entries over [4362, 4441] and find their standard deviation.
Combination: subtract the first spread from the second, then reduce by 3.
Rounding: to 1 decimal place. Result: -0.4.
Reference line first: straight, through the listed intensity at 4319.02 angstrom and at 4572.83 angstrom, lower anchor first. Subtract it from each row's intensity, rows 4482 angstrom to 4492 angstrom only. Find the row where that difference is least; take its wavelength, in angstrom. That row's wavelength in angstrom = 4483.17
